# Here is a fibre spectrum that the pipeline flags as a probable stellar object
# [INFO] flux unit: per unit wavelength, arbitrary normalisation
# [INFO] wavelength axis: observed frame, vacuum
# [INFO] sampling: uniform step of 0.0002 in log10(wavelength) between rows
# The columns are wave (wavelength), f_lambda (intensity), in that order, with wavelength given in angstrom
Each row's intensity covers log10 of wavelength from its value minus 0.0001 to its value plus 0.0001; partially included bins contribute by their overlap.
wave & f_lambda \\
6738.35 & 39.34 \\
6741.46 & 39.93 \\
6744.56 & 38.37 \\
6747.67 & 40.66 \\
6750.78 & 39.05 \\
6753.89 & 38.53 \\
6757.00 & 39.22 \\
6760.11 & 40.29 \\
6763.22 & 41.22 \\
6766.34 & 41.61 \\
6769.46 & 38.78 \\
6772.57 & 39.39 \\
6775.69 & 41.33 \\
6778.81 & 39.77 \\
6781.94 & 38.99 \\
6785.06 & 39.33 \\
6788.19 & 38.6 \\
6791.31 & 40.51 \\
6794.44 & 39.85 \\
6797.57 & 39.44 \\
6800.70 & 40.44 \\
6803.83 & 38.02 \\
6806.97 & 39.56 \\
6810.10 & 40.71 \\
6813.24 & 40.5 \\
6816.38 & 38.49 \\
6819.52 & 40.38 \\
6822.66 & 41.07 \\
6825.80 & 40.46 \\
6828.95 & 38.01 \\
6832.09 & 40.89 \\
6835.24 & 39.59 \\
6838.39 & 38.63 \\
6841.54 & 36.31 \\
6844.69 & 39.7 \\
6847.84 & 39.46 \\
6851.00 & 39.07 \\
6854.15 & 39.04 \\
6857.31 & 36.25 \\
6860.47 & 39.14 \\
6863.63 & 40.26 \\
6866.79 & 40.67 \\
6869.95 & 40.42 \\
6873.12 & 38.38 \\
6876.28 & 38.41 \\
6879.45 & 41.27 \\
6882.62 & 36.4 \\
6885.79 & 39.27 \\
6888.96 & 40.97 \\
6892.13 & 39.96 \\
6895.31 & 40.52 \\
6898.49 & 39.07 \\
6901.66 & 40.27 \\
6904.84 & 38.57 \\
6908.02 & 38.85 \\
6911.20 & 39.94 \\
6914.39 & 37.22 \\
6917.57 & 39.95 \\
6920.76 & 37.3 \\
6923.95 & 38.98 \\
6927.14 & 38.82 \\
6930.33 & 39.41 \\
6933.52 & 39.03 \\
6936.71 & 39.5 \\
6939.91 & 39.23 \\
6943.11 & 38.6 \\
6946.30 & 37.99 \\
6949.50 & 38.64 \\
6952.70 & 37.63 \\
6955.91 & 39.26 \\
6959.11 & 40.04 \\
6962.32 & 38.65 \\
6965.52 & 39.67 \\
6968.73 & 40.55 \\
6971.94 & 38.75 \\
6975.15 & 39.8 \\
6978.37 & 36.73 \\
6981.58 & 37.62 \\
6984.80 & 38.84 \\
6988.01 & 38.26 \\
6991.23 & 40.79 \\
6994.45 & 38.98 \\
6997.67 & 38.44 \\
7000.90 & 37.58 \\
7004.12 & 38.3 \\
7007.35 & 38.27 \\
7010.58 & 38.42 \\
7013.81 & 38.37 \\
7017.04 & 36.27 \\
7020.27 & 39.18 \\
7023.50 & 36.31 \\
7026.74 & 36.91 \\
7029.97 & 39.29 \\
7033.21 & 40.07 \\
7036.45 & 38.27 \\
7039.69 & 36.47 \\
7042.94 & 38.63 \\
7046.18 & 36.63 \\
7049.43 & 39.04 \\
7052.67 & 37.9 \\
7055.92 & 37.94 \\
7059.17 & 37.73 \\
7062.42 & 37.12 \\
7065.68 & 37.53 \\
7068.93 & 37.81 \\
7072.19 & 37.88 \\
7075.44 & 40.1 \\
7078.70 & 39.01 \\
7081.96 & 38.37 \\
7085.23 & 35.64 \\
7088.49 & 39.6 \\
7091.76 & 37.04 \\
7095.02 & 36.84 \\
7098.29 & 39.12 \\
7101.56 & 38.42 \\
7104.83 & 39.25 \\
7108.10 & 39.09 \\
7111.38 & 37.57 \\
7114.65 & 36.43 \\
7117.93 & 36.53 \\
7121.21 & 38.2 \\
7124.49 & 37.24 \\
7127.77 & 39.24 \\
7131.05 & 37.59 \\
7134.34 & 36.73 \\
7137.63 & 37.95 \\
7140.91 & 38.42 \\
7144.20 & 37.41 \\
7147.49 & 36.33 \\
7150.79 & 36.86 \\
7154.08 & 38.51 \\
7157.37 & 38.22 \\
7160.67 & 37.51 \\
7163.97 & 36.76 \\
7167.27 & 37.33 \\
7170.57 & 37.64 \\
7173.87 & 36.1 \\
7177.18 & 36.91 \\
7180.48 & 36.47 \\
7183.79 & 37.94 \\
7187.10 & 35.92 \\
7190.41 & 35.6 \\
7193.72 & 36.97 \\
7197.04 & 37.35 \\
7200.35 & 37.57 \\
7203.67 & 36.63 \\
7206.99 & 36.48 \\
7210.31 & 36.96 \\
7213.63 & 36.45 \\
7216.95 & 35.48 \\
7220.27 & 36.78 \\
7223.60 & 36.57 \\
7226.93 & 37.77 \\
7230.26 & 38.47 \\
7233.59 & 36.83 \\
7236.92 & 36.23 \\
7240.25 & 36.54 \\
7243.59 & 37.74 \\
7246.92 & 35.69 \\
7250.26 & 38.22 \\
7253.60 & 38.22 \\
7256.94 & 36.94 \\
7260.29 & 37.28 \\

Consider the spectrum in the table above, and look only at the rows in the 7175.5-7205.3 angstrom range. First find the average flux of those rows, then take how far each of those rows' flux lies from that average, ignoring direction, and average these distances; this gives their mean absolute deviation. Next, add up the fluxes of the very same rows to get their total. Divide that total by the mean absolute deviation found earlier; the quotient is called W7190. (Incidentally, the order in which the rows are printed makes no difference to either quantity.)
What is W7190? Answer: 562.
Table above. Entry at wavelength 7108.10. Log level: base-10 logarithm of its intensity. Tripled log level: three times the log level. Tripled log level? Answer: 4.78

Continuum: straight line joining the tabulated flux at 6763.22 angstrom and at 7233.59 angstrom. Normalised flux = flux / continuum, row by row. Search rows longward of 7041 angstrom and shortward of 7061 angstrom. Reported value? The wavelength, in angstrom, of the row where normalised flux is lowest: 7046.18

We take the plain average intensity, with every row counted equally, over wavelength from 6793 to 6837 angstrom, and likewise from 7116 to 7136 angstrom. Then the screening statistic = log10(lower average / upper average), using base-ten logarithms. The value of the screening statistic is 0.025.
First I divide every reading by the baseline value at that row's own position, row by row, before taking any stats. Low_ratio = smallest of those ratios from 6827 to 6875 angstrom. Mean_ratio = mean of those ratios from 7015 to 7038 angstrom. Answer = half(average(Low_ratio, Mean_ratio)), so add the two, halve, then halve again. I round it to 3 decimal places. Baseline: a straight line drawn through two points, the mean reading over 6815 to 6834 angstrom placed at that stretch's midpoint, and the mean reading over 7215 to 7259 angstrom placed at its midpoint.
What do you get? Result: 0.475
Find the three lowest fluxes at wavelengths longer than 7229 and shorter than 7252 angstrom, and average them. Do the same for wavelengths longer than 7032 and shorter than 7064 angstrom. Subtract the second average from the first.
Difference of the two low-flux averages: -0.59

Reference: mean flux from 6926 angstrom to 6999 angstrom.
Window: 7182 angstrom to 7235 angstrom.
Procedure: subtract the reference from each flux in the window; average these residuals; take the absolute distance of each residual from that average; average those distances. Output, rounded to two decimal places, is 0.63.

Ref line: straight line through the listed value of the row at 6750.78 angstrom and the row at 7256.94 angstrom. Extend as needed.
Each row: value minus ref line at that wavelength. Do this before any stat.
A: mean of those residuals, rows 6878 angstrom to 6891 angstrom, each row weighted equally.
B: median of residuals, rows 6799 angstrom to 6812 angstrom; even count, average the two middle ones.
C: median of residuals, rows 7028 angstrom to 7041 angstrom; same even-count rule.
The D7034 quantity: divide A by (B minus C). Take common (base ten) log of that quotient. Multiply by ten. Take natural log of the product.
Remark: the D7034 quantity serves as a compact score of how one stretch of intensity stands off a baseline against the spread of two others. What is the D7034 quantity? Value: 1.7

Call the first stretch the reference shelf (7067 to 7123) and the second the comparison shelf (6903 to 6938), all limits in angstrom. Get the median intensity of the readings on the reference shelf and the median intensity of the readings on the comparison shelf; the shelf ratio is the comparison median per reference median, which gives 1.02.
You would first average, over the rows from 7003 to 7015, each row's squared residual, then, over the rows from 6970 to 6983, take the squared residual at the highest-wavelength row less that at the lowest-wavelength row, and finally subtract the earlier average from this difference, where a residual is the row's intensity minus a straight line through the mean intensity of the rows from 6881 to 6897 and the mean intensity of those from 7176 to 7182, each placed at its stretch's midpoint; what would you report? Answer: 1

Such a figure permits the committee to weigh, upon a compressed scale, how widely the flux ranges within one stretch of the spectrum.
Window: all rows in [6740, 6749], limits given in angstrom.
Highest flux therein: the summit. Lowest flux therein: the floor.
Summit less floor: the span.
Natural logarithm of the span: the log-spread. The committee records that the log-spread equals 0.83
